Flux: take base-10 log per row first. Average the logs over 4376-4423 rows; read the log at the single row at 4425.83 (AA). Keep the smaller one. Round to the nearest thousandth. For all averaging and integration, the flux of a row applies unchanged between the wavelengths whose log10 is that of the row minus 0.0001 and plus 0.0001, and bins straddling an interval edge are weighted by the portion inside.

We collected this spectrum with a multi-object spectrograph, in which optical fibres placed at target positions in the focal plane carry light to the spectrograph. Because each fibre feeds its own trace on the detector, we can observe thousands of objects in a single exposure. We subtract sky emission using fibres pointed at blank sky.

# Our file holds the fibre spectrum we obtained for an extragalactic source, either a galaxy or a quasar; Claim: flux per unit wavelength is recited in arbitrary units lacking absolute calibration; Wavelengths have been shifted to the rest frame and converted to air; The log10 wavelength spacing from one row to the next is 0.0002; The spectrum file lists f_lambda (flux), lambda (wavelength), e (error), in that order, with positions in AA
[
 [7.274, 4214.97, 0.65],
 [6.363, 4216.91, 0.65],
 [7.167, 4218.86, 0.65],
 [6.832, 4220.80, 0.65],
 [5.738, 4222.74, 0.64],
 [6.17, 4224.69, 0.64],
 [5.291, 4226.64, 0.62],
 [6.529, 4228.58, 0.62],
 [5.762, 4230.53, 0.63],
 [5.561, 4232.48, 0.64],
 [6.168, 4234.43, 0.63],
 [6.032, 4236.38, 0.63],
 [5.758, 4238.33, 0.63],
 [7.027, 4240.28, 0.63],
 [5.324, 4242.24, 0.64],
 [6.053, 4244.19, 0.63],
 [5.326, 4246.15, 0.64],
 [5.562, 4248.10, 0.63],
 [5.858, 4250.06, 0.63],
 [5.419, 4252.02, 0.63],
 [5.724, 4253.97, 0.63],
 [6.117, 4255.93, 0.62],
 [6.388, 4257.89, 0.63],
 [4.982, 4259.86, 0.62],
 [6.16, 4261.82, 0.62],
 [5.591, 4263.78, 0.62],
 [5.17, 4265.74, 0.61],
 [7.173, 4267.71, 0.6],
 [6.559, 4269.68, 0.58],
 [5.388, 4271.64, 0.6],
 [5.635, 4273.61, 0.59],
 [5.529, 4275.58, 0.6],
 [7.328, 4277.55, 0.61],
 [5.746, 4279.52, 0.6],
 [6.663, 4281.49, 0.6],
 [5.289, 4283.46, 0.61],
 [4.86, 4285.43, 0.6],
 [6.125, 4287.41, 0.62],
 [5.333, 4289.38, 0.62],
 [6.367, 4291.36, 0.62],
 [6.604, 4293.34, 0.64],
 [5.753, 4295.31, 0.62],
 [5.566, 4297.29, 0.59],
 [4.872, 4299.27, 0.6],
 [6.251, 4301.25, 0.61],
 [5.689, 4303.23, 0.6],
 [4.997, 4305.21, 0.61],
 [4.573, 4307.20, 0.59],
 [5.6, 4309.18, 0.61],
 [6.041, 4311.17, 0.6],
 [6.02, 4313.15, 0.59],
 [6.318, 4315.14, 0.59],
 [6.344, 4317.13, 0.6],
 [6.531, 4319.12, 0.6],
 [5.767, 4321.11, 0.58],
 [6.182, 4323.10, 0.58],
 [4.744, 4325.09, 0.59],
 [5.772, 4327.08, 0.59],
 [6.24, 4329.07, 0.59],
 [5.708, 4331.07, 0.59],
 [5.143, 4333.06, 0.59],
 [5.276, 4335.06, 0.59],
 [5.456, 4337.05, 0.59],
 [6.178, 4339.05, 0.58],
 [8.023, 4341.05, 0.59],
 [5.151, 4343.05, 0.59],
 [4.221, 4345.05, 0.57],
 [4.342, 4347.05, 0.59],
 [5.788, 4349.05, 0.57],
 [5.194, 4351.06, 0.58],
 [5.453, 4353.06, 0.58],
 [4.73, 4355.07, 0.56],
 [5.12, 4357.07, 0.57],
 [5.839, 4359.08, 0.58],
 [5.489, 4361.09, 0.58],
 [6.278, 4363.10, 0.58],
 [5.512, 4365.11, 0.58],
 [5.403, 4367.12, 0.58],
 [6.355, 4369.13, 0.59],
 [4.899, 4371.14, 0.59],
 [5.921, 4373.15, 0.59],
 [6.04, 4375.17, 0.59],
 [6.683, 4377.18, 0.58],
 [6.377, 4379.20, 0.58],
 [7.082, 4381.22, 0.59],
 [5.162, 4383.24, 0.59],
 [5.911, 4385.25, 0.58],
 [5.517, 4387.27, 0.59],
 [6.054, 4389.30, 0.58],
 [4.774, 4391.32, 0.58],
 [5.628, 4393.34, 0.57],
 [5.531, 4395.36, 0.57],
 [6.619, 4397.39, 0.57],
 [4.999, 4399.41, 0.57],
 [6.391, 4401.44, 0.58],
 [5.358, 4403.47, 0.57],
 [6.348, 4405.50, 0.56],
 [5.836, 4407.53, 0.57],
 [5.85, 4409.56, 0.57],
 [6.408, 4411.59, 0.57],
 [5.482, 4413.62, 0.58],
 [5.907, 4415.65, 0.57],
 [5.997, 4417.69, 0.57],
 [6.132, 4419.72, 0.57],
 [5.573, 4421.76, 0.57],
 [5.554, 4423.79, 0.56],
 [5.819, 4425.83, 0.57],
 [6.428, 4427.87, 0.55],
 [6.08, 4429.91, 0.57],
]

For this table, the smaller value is 0.765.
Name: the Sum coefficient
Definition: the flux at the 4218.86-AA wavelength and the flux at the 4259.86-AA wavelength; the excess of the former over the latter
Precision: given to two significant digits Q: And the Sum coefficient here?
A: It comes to 2.2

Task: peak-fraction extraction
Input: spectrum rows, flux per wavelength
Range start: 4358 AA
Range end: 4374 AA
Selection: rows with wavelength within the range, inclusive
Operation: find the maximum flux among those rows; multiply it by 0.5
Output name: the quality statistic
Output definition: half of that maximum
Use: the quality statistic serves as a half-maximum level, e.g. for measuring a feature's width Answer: 3.18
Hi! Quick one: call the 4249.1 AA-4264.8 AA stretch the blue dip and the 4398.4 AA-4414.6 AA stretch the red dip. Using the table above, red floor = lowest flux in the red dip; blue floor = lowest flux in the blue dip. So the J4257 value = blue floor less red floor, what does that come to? 0.0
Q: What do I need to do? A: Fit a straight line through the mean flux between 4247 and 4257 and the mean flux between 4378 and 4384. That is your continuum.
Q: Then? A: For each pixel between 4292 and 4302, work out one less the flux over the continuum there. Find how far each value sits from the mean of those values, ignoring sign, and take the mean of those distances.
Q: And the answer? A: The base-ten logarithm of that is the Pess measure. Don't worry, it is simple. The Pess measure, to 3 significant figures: -1.08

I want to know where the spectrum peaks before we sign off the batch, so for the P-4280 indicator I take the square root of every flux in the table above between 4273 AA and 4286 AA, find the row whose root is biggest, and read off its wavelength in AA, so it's 4277.55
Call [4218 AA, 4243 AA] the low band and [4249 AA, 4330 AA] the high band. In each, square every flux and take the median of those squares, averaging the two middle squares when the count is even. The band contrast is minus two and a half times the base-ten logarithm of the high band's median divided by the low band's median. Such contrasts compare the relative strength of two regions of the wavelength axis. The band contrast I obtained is 0.10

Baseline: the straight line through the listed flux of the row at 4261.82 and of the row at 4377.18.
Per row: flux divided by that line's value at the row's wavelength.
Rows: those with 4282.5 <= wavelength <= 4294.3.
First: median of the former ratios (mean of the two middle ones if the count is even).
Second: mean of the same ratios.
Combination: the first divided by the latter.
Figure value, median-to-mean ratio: 0.99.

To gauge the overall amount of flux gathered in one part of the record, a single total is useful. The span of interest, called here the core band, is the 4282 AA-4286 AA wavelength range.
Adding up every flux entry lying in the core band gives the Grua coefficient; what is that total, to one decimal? 10.1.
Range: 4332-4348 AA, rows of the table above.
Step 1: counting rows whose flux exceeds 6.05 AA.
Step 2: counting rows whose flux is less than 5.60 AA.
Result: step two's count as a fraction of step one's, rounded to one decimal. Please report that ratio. 3.0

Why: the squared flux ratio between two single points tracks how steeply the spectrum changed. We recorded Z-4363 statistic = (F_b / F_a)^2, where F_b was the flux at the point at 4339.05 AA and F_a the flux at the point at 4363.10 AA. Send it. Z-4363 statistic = 1.0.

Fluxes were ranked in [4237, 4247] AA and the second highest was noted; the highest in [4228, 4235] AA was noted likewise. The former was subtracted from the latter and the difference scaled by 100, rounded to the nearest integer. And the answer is 48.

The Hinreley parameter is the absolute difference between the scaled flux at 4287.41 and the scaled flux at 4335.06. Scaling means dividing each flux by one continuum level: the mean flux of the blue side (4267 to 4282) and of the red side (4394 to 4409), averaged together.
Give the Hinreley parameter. 0.14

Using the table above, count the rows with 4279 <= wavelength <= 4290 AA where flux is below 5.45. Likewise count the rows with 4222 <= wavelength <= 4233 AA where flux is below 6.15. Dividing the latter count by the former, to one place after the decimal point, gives 1.3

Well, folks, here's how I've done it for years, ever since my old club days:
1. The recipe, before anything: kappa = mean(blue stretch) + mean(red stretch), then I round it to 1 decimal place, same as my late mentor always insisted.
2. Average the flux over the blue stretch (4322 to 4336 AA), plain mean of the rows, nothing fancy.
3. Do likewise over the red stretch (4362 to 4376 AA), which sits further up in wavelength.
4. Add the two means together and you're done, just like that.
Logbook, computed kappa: 11.4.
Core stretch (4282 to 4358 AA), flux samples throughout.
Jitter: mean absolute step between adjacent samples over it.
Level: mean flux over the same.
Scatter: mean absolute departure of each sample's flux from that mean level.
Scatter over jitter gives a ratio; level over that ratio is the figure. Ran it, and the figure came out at 6.9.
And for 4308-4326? 6.9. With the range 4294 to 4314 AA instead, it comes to 7.7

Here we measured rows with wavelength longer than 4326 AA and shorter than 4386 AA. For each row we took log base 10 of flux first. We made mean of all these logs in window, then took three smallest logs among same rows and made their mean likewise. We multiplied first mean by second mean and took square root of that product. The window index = 0.6967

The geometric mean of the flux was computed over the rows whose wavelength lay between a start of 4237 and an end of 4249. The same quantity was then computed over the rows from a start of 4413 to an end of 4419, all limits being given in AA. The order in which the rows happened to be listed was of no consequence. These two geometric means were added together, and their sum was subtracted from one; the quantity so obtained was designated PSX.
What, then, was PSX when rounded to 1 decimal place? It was -10.6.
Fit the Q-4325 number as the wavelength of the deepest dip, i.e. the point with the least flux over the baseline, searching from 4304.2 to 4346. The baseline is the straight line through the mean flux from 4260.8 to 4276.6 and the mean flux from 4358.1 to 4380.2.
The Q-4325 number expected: 4345.05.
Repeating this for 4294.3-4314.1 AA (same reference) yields 4307.20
